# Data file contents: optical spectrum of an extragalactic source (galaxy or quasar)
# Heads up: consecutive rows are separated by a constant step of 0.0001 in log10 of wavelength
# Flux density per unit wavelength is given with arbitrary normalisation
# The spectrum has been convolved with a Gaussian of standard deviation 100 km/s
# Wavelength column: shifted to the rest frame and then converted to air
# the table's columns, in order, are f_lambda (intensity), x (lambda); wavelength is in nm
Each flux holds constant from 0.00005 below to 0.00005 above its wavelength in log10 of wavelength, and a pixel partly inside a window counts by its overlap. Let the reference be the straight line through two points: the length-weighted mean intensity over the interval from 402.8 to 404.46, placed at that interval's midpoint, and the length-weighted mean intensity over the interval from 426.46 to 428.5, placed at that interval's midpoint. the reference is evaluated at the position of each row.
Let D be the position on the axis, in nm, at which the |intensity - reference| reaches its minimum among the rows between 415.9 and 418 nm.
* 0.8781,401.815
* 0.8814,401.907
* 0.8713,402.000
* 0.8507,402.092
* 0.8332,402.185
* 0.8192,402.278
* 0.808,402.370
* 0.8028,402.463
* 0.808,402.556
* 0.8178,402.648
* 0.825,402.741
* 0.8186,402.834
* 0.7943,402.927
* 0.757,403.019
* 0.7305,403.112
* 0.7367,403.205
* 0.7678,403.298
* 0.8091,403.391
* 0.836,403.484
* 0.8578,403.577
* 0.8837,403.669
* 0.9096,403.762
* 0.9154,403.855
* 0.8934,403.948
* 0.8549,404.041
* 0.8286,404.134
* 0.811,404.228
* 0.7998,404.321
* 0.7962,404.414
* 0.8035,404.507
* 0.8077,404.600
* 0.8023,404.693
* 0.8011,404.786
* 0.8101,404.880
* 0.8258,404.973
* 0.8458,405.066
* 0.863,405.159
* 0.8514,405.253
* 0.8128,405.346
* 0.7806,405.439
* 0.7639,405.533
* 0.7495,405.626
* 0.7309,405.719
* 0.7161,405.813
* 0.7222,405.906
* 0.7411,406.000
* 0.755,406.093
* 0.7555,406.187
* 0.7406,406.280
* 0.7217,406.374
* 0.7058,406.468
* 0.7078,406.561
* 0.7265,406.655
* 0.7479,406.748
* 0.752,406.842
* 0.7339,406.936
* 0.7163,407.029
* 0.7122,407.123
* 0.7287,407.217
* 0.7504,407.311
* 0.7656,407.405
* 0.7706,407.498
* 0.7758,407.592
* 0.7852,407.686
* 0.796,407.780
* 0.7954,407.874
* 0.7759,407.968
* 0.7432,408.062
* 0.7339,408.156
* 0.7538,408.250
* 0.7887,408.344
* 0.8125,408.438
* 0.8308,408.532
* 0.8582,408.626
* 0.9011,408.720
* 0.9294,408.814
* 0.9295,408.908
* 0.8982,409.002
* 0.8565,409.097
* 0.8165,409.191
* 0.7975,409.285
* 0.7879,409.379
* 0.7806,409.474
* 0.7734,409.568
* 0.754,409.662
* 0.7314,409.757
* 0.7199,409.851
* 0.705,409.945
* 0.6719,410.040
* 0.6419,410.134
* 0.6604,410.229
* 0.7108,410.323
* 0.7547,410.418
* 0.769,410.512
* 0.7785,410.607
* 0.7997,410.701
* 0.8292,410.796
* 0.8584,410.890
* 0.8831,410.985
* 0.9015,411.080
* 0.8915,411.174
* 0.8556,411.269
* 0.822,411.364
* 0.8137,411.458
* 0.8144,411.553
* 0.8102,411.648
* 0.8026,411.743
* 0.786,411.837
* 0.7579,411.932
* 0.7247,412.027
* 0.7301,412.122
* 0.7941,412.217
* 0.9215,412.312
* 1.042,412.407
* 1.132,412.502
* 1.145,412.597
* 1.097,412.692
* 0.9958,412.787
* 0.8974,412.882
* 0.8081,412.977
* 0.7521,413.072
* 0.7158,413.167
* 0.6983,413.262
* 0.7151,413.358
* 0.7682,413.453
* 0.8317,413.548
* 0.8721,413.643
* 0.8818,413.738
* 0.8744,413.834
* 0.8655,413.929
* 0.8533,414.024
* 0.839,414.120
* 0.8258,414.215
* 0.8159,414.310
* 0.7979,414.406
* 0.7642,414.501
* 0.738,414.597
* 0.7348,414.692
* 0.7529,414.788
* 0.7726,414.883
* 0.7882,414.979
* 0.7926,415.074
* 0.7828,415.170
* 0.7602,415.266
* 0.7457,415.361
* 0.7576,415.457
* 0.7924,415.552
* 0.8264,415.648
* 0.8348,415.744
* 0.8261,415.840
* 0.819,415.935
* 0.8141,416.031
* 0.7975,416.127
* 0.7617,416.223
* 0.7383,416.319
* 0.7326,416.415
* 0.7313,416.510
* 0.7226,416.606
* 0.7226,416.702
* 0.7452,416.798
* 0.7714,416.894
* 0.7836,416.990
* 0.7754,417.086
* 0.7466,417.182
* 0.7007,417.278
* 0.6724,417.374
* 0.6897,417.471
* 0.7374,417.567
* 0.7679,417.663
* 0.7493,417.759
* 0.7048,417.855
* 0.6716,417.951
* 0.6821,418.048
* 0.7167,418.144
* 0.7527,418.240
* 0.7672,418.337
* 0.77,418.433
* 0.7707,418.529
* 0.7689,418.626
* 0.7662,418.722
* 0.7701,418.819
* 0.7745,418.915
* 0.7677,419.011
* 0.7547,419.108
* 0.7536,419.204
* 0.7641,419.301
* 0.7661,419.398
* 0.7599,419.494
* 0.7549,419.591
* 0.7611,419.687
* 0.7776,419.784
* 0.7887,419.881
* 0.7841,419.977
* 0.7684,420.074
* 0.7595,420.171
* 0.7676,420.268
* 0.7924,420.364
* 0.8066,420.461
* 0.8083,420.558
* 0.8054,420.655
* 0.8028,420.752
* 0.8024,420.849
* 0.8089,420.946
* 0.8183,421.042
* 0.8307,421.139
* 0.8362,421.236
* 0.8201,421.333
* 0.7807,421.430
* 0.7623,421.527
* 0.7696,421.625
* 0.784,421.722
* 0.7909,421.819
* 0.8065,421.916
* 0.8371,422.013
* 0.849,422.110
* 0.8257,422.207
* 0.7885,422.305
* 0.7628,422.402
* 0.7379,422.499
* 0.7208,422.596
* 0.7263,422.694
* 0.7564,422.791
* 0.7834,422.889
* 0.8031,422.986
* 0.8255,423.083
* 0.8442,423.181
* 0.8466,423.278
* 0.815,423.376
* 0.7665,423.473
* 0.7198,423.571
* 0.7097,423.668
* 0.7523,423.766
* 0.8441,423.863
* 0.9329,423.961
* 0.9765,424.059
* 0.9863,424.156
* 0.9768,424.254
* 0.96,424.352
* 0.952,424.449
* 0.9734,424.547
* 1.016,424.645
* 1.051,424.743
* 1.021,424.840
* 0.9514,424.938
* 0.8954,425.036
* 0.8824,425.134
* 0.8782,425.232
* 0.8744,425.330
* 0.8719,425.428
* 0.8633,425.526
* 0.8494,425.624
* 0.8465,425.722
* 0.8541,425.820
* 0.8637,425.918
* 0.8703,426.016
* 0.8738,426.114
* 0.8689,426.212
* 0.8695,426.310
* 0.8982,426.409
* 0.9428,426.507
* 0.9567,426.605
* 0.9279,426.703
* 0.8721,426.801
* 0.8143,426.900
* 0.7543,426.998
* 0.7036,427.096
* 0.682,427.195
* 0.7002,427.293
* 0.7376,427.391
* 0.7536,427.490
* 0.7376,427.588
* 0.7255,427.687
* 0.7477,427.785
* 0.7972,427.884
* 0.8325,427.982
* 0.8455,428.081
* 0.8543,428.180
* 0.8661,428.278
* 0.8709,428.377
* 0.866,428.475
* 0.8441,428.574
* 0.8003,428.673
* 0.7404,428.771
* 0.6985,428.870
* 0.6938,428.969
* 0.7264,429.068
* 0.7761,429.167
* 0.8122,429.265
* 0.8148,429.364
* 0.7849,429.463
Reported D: 416.031 nm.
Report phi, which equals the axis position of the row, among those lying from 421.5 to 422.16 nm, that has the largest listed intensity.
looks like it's 422.110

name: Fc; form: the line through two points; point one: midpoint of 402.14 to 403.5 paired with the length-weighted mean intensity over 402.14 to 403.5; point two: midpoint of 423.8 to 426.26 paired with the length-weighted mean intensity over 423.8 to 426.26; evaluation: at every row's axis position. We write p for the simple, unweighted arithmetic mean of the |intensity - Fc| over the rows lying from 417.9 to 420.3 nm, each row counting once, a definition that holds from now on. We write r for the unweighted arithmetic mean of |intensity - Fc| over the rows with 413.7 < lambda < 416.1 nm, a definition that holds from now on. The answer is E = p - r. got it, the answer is 0.06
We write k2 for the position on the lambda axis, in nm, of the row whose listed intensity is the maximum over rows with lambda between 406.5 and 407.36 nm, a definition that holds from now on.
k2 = 406.842 nm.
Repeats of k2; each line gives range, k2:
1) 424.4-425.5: 424.743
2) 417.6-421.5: 421.236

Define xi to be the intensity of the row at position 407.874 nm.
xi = 0.7954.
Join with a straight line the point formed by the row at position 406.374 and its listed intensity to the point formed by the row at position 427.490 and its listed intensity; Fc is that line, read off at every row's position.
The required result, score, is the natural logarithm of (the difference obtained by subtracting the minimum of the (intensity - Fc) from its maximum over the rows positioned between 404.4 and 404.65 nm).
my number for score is -4.5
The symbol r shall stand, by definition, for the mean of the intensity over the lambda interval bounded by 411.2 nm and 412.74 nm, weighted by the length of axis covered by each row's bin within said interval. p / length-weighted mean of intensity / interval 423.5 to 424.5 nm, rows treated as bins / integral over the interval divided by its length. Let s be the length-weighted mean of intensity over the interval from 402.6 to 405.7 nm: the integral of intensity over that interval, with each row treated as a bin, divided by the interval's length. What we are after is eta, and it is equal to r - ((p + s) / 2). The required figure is 0.031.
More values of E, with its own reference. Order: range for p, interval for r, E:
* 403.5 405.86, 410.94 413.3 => -0.06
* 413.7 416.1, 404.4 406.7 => 0.01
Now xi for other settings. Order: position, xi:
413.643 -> 0.8721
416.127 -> 0.7975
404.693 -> 0.8023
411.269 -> 0.8556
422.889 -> 0.7834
